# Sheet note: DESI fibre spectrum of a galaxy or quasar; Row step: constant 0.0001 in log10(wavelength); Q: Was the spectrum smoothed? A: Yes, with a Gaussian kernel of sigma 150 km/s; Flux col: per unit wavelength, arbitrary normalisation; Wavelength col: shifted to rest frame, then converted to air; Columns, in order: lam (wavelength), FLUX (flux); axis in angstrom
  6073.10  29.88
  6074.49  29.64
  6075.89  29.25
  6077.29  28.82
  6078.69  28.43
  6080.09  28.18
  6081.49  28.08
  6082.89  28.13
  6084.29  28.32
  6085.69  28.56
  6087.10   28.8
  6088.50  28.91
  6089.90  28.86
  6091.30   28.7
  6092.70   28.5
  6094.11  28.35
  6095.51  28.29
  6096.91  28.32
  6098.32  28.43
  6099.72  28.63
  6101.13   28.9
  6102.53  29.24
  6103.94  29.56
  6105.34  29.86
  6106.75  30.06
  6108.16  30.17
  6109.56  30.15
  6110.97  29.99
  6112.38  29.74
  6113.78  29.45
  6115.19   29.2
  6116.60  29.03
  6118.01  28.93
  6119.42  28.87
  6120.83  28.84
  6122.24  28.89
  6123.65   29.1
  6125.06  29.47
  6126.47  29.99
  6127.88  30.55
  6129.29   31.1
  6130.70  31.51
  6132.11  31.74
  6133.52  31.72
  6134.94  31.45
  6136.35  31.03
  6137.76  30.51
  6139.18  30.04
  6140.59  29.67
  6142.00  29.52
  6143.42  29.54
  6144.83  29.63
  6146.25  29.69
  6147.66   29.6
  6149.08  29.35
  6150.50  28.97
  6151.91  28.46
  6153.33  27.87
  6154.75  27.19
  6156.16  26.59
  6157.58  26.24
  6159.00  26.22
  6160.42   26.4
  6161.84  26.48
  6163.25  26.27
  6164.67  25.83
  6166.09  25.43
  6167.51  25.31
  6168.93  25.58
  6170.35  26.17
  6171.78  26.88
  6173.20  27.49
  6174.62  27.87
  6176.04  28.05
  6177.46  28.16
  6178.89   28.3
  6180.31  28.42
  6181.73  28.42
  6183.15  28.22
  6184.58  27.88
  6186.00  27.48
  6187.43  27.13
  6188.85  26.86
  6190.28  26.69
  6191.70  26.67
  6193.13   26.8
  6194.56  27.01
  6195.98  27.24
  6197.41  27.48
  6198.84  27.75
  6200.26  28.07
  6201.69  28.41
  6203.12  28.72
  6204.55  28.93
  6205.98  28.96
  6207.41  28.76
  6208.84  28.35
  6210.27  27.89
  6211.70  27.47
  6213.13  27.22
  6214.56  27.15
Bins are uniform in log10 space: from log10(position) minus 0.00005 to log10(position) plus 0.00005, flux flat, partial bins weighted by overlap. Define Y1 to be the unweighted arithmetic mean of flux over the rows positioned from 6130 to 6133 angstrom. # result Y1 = 31.6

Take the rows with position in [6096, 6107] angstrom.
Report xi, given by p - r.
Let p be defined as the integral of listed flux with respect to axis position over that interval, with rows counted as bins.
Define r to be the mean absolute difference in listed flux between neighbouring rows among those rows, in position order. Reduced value 319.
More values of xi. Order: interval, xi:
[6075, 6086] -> 313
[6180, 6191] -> 304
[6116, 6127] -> 320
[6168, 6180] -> 327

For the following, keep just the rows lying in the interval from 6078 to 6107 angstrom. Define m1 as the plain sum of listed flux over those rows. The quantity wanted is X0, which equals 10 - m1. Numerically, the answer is -593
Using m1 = 603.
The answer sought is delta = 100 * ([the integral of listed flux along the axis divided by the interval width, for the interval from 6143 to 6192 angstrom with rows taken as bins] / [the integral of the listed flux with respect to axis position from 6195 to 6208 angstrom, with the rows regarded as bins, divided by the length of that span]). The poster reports 97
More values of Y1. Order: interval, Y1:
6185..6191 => 27.0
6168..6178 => 27.2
